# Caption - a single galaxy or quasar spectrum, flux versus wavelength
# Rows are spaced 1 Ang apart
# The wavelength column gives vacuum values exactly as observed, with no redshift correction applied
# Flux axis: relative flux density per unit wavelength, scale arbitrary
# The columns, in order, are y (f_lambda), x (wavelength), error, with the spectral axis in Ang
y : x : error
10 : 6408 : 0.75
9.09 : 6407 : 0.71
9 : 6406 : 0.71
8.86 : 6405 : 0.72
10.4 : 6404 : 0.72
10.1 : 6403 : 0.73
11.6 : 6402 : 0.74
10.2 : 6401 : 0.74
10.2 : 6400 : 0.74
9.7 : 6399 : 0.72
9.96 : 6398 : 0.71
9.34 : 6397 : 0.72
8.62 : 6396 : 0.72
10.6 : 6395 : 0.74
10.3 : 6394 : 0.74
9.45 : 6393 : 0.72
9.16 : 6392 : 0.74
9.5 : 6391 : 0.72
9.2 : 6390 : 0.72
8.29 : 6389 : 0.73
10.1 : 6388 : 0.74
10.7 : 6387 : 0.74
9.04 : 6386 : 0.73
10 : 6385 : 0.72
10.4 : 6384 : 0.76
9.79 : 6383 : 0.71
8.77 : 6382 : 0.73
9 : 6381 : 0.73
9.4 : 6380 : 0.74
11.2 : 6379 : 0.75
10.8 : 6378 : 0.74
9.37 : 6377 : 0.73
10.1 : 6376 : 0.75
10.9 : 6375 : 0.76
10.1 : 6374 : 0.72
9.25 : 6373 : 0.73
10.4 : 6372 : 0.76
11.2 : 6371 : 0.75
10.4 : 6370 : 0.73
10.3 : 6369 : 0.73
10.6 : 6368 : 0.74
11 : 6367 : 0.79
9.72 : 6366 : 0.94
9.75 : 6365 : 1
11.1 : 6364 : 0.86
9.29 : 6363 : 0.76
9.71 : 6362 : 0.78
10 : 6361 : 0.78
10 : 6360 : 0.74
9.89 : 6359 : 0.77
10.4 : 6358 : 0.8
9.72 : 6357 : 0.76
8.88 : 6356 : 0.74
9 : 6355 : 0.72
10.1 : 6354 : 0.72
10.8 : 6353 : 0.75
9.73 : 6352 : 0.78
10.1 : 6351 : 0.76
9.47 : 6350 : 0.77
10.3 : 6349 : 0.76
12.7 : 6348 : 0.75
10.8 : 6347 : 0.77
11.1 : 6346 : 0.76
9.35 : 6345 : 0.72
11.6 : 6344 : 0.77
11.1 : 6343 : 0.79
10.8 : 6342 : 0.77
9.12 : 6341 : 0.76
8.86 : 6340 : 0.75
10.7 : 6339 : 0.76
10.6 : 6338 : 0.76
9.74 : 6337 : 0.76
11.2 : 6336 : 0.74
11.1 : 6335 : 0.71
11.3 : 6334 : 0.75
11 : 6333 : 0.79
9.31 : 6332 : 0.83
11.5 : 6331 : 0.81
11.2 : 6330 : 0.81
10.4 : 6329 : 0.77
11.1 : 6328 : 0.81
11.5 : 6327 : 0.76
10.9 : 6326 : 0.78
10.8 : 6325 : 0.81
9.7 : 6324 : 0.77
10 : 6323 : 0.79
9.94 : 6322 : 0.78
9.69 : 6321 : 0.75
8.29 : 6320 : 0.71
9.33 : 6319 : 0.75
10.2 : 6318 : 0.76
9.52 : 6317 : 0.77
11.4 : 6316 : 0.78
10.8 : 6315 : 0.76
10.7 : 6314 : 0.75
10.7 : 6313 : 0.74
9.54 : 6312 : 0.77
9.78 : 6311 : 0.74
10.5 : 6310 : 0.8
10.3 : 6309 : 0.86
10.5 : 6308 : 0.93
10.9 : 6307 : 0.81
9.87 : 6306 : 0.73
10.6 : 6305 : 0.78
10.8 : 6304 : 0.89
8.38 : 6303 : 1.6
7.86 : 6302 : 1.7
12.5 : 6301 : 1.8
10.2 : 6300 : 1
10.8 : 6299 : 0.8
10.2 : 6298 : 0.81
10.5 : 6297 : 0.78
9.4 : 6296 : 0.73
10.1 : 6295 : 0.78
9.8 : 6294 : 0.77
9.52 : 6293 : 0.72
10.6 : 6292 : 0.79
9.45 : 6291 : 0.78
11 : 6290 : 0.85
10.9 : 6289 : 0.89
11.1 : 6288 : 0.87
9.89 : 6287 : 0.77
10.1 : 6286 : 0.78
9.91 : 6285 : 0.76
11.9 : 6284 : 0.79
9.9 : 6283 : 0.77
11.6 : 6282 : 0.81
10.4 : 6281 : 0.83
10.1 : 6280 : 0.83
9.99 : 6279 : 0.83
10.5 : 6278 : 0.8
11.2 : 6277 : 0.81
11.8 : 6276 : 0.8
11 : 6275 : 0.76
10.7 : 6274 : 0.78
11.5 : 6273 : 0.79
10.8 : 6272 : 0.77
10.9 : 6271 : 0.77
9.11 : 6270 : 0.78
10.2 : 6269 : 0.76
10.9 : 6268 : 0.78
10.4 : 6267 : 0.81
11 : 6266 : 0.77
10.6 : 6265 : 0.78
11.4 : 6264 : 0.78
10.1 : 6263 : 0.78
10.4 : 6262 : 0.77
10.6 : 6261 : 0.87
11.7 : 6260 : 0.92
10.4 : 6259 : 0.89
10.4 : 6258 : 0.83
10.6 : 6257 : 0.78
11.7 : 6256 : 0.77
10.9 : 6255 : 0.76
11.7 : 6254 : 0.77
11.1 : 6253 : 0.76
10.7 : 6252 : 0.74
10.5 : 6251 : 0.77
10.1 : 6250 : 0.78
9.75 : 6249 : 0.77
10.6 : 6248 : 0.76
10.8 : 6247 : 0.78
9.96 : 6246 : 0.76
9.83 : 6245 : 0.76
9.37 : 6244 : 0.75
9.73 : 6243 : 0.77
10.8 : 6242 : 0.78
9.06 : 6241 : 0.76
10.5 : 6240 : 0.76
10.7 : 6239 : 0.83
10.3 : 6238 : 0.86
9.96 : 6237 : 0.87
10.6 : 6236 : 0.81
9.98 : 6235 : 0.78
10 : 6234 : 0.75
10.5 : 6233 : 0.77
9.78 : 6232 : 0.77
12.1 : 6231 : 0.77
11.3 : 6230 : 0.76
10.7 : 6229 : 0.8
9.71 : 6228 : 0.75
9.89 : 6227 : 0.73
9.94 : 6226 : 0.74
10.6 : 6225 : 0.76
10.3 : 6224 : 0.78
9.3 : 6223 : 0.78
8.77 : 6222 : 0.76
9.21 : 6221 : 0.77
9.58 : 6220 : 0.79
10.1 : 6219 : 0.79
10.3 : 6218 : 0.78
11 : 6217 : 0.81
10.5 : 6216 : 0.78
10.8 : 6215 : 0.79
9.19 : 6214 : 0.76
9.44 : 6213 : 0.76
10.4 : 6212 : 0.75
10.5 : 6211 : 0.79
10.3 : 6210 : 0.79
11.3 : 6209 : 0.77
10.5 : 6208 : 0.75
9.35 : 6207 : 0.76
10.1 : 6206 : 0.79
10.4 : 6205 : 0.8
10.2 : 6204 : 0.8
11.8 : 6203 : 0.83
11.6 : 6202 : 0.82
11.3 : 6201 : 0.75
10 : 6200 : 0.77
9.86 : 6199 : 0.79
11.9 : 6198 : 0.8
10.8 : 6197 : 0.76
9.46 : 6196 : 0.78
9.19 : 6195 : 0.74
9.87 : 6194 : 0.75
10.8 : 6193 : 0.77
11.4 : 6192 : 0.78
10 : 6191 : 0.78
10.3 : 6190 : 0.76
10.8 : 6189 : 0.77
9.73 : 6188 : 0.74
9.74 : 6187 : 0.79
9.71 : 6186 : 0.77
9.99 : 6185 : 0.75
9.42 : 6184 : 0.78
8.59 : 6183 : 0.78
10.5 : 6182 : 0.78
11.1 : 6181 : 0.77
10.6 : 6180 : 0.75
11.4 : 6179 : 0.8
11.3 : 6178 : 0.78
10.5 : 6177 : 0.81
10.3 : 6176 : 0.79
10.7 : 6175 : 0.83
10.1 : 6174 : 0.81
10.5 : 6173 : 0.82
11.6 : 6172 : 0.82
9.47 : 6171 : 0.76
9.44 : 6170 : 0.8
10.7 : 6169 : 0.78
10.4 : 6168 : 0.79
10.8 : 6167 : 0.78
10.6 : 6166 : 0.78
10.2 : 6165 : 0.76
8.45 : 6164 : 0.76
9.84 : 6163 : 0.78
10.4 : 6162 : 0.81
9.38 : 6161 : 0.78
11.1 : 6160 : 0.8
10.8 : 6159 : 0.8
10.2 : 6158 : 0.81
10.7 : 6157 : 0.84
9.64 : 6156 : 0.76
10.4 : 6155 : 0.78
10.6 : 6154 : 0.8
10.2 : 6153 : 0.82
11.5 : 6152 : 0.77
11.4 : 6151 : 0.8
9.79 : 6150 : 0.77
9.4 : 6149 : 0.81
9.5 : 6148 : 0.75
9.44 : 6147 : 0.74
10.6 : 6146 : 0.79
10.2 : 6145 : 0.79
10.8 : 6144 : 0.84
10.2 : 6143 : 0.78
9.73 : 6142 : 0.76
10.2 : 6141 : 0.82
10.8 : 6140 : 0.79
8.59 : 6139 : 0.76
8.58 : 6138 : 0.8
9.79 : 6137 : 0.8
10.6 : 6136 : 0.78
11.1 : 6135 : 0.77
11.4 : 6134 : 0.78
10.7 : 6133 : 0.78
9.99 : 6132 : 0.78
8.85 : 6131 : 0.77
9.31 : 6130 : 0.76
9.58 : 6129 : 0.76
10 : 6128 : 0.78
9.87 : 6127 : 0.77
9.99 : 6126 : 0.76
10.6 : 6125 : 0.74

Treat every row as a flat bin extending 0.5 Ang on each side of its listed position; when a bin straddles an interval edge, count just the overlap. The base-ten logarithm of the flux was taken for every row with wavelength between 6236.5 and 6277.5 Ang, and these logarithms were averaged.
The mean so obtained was 1.02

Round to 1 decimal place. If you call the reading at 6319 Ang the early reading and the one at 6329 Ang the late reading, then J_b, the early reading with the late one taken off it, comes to -1.1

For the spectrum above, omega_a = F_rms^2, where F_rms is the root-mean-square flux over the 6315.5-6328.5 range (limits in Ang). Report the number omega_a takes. 104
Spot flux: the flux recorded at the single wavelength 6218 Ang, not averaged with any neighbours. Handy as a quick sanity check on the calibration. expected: 10.3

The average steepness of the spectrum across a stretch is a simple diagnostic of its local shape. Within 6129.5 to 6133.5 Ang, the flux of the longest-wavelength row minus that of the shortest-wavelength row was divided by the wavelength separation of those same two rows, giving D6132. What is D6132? 0.46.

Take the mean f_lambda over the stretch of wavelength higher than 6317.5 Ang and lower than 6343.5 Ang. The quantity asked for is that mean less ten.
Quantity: 0.36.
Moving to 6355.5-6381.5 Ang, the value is 0.10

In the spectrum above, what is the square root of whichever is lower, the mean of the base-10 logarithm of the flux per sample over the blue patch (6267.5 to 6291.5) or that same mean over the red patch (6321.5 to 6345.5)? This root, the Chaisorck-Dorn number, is 1.01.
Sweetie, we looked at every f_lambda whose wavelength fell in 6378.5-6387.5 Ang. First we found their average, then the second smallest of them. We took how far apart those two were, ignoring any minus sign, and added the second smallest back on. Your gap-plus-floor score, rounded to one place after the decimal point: 9.8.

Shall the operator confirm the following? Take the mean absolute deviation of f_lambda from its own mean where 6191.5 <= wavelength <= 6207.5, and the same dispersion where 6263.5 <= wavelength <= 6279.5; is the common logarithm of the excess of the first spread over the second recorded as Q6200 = -0.5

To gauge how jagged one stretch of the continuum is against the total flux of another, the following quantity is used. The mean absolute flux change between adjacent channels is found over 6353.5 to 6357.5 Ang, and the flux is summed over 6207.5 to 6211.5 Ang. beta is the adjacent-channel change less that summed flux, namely -41.9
